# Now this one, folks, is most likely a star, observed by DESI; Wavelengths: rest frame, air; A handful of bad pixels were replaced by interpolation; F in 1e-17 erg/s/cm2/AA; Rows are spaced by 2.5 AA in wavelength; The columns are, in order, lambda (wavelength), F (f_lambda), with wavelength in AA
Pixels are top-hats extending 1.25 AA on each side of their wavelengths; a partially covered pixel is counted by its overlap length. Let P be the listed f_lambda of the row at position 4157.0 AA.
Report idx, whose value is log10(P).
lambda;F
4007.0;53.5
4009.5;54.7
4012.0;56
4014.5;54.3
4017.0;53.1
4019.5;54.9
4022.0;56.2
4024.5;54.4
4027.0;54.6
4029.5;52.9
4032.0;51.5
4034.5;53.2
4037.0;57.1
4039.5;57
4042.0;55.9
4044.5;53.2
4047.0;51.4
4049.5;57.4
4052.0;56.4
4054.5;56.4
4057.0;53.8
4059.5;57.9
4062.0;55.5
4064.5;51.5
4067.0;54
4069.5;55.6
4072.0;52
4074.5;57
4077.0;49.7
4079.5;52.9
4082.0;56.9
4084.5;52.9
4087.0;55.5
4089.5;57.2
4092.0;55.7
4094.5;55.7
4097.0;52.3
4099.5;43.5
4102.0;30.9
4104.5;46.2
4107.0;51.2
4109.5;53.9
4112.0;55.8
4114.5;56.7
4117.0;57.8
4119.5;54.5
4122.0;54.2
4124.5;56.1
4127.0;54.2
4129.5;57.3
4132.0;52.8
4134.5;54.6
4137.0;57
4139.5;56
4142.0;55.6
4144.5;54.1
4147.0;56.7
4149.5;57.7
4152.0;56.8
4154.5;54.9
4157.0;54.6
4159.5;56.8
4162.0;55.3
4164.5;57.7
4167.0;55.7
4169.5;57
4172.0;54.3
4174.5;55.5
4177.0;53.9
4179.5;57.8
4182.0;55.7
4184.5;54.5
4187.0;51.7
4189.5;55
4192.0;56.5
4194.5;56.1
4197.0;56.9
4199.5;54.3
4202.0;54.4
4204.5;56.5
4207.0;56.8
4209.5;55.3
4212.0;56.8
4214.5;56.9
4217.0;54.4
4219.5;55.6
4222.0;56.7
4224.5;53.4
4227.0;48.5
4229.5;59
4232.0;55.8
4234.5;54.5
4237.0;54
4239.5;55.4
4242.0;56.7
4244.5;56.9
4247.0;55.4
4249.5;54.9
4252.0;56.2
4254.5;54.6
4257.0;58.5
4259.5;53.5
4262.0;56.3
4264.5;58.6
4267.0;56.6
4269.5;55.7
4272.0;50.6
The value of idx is 1.74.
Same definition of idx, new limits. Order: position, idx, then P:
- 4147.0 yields 1.75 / 56.7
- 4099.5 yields 1.64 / 43.5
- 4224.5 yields 1.73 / 53.4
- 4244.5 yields 1.76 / 56.9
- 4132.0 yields 1.72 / 52.8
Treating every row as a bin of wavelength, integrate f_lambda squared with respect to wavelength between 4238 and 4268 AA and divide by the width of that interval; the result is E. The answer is 3151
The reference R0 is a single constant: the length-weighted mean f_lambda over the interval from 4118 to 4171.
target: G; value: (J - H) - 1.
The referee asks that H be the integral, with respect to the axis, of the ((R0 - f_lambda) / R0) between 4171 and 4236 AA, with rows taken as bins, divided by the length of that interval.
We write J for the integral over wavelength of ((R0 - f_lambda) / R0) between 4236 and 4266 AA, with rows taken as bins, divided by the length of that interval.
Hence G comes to -1.01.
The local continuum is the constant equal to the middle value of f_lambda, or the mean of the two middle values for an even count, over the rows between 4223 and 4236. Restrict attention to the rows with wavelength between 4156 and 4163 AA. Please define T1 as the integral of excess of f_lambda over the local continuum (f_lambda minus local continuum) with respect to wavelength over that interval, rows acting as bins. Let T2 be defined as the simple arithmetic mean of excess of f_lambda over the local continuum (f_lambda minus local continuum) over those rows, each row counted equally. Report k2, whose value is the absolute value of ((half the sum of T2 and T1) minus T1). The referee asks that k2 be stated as 3.35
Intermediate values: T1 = 8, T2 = 1.07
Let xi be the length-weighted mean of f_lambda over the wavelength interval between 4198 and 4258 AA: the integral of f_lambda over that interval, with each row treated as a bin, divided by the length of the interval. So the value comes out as 55.5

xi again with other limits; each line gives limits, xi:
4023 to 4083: 54.5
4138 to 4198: 55.7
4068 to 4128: 52.8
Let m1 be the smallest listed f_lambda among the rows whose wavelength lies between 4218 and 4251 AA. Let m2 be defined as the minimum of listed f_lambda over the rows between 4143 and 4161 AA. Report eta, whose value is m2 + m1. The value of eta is 103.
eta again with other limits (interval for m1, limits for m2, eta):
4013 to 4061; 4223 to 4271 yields 100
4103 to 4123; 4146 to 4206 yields 98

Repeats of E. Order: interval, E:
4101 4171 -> 2988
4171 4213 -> 3072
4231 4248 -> 3084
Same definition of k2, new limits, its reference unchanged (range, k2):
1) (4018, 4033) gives 2.72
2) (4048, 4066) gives 8.27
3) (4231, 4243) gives 4.05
